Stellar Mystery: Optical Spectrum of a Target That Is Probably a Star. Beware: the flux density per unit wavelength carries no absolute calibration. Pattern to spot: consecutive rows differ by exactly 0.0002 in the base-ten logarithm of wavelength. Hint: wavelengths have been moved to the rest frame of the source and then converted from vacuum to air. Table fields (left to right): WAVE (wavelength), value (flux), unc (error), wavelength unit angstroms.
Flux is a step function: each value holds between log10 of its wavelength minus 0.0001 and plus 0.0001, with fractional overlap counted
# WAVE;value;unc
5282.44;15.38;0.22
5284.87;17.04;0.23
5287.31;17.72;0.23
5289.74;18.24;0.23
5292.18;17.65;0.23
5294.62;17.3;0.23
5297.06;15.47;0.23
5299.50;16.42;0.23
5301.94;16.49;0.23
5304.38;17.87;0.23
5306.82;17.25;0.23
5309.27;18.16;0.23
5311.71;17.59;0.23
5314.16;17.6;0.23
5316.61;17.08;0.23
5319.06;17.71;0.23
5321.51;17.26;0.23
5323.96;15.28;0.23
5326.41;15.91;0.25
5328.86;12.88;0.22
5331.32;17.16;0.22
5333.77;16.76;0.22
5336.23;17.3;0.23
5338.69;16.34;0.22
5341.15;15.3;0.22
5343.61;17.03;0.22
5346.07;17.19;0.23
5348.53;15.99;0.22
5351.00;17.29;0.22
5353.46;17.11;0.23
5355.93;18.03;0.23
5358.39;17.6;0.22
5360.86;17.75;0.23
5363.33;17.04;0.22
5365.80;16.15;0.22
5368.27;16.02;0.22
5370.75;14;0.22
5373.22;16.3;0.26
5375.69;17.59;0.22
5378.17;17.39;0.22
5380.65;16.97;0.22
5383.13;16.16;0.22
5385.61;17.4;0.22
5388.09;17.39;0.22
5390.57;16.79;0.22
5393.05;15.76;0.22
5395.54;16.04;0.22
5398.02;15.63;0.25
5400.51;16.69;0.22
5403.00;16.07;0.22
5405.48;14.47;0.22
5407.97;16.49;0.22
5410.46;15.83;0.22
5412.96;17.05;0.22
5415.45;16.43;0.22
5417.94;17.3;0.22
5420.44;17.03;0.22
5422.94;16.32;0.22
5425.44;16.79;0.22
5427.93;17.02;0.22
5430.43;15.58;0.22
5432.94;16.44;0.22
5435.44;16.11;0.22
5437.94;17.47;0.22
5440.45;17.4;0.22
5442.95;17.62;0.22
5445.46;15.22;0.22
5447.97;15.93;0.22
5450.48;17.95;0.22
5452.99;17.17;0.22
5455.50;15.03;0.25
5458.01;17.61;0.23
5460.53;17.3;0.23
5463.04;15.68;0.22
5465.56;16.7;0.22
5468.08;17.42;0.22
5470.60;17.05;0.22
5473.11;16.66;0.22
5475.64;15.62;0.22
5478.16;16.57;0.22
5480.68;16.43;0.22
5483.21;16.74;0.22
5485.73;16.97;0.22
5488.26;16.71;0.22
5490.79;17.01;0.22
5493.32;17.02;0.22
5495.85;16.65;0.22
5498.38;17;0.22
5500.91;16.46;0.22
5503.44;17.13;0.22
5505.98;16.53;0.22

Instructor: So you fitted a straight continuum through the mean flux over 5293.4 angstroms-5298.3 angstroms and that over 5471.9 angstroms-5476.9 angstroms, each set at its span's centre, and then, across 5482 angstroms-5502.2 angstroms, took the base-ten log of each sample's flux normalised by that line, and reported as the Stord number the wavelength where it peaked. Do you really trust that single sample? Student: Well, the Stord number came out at 5493.32 angstroms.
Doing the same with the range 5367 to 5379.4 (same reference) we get 5375.69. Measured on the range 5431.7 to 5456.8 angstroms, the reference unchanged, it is 5450.48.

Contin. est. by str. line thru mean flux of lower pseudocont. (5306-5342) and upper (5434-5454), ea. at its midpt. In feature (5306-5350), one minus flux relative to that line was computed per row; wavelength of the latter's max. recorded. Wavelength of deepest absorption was 5328.86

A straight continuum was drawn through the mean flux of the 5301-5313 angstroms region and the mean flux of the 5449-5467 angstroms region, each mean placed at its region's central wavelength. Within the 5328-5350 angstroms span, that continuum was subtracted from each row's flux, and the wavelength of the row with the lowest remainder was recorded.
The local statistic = 5328.86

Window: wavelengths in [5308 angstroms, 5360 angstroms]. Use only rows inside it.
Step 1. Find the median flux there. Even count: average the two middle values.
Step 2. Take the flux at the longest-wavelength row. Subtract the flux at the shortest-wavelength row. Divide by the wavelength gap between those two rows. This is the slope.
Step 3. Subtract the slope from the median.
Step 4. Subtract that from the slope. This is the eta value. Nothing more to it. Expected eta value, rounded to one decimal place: -17.2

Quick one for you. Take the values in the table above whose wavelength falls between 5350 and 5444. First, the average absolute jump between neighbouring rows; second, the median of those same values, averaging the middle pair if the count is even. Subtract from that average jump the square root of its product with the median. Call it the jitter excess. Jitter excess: -2.83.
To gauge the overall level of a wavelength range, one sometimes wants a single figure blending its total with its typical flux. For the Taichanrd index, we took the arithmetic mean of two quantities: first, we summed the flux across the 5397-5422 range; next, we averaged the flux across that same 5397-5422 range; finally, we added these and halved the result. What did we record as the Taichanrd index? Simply 89.6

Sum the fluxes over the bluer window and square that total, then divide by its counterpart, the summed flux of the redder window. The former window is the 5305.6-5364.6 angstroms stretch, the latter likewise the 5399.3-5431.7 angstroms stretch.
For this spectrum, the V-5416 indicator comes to 768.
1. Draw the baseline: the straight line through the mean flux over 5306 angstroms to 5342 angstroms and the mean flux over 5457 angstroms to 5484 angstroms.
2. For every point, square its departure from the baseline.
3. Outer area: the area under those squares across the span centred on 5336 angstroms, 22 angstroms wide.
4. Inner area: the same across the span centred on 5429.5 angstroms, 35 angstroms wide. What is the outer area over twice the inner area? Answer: 1.3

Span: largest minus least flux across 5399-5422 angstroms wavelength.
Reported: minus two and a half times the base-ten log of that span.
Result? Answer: -1.13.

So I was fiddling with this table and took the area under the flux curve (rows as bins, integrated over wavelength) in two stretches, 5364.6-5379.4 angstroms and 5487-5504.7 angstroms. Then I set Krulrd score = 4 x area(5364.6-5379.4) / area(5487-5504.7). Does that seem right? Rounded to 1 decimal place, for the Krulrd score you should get 3.2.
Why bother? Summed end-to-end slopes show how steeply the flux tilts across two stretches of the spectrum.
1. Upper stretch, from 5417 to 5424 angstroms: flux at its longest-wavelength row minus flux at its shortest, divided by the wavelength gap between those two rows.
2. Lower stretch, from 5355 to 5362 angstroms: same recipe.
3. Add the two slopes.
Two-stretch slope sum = -0.25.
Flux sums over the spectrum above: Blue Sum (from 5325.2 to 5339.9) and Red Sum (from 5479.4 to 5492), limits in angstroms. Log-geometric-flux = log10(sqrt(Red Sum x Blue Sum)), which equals 1.95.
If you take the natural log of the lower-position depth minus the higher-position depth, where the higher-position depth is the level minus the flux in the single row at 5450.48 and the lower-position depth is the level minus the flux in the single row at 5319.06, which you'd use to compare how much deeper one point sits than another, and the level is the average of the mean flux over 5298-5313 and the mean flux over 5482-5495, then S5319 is -1.4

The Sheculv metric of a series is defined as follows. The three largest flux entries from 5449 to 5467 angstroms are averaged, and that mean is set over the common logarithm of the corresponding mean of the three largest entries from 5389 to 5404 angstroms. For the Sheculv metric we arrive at 14.5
